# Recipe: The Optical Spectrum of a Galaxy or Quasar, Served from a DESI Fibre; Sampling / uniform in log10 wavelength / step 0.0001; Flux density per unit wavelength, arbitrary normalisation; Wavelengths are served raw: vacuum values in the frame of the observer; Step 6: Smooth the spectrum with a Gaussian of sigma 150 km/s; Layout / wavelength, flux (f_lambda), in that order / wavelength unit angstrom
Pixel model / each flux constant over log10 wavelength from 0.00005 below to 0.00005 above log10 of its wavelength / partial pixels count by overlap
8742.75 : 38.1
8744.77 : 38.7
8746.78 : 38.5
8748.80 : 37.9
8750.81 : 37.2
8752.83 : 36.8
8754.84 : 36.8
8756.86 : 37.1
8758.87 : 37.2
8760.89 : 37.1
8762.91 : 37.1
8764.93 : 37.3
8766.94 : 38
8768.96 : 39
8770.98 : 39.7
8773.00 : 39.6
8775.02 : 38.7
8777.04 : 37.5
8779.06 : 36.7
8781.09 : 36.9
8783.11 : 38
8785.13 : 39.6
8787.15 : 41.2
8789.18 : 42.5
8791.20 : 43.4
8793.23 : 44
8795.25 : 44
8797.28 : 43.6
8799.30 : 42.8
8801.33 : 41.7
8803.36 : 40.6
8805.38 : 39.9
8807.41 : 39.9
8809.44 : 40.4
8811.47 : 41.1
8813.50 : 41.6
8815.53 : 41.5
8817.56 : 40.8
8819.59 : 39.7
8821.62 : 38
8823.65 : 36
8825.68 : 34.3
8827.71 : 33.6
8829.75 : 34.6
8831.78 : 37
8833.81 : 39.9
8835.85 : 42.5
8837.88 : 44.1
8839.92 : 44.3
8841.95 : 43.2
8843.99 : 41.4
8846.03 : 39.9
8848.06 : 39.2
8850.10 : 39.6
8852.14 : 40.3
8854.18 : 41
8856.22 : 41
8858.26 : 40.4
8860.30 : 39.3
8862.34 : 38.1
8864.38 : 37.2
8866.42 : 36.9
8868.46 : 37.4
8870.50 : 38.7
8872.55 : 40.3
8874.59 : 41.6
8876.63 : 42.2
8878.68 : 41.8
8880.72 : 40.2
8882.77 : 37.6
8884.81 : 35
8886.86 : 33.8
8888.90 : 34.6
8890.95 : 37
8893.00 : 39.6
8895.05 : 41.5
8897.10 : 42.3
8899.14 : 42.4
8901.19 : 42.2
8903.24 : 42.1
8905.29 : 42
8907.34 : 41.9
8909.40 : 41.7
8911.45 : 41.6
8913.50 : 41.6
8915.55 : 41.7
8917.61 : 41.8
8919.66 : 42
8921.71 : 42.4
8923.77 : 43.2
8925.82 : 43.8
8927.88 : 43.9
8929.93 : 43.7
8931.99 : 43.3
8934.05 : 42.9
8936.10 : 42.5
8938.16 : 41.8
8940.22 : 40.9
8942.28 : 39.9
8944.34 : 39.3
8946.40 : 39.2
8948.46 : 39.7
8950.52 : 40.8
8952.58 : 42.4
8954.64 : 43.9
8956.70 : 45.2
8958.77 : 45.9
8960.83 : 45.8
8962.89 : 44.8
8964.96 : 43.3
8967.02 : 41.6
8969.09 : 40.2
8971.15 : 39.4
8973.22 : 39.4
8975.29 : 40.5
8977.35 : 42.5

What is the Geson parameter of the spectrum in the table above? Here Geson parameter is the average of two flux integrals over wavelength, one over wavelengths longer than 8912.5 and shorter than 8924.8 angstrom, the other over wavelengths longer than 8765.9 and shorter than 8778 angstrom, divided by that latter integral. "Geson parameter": 1.05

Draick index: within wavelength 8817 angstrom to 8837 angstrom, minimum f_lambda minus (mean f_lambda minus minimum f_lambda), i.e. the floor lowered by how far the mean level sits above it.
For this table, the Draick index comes 29.6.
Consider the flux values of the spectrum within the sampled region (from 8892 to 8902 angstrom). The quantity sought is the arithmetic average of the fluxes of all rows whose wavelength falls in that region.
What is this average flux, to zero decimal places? 42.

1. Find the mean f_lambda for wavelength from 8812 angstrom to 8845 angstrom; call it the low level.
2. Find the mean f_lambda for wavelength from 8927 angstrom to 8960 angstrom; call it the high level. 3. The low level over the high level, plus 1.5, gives 2.44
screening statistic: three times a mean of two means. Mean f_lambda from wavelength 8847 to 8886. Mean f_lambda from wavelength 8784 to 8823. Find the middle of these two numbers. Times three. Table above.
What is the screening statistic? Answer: 121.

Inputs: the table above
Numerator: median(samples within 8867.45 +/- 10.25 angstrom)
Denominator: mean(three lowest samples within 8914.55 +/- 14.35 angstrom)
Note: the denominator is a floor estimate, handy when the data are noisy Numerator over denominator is 0.94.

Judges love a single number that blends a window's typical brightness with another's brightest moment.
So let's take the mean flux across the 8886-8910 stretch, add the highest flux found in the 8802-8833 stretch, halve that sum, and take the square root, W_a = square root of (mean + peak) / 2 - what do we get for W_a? 6.39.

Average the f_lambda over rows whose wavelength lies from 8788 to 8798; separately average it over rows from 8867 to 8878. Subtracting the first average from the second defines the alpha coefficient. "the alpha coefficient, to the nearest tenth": -3.5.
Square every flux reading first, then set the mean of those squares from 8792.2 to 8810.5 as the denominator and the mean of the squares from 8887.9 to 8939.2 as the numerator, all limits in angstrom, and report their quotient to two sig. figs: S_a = 0.99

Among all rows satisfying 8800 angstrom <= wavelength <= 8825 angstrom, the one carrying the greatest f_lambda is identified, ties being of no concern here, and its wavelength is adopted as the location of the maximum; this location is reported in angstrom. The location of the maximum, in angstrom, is 8801.33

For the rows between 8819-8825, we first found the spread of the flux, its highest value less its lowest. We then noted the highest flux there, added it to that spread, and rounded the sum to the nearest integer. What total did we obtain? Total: 43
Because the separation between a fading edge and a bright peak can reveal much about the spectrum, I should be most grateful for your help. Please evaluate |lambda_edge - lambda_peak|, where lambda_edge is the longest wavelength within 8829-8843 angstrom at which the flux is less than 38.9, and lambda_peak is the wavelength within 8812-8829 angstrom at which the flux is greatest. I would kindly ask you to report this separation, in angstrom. 18.3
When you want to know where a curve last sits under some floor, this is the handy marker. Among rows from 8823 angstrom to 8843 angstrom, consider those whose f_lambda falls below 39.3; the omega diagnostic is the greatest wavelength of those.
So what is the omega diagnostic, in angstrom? 8831.78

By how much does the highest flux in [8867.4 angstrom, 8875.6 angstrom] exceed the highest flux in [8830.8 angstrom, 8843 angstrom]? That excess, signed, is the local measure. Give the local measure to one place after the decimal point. -2.7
